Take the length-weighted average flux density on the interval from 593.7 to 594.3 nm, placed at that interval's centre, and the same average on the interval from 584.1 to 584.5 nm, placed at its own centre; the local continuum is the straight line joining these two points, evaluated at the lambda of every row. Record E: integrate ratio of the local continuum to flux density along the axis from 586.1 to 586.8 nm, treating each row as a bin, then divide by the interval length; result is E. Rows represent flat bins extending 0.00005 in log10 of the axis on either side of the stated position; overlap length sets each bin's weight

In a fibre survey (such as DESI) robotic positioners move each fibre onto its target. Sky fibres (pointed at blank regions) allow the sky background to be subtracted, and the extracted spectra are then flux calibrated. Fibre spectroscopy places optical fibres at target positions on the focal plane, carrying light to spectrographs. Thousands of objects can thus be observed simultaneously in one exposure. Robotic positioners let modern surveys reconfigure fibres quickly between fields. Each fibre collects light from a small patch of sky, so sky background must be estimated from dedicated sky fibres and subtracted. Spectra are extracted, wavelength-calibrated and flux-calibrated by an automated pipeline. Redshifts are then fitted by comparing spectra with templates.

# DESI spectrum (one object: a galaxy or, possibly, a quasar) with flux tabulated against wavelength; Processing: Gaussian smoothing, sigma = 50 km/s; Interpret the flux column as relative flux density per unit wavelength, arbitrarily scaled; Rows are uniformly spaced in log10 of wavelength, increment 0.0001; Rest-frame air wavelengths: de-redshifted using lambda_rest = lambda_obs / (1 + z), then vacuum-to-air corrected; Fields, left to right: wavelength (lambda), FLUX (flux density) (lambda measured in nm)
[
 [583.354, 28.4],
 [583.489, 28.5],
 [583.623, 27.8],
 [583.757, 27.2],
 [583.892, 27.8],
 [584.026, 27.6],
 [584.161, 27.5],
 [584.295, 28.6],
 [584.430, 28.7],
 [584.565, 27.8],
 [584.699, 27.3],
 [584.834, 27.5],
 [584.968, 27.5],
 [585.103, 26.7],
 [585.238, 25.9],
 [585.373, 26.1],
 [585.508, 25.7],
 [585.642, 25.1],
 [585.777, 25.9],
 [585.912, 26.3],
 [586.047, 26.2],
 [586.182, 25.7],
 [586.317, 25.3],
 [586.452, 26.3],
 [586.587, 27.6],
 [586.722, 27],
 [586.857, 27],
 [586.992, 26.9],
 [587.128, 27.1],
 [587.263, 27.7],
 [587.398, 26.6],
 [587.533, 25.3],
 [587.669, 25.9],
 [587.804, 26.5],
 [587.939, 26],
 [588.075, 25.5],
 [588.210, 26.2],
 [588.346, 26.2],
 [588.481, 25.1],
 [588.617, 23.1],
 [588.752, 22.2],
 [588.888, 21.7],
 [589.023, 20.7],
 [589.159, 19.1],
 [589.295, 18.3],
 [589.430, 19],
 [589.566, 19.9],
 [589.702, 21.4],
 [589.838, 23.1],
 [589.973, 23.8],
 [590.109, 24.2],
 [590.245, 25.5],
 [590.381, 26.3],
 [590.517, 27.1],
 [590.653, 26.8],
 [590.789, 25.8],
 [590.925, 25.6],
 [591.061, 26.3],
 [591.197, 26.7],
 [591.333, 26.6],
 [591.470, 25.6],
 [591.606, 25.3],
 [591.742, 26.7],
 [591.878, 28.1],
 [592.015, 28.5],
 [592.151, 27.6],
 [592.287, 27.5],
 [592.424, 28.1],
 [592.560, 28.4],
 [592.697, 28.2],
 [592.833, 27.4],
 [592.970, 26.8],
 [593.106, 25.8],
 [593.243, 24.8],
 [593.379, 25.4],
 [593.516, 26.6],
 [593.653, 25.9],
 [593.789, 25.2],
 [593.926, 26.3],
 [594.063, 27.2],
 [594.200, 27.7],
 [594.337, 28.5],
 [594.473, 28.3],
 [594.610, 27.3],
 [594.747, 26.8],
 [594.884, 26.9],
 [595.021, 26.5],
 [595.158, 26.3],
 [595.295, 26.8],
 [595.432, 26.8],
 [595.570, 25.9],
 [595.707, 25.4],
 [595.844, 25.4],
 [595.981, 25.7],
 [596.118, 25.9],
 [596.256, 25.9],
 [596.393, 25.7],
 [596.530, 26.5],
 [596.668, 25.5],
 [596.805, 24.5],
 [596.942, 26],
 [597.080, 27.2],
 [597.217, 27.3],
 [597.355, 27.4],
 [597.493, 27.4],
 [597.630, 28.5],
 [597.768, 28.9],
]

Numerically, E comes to 1.06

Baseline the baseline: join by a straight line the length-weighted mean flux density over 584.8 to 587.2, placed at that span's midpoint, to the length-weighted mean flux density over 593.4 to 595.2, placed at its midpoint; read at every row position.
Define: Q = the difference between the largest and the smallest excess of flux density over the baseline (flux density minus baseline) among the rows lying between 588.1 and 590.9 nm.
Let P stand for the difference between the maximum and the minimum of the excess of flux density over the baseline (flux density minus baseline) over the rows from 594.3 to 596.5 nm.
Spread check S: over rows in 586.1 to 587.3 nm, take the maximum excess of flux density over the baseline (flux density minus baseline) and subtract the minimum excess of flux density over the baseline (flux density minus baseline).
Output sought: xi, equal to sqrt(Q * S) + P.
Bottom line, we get 8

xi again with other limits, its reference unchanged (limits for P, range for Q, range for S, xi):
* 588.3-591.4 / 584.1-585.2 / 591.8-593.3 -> 12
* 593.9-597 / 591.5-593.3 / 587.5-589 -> 8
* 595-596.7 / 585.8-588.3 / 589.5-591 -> 6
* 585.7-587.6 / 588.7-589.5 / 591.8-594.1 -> 6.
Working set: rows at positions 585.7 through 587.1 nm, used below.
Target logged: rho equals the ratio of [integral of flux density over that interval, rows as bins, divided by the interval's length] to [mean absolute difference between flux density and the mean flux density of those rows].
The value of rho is 47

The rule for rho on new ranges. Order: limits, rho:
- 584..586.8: 30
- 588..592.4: 10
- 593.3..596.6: 38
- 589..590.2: 11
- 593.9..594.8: 44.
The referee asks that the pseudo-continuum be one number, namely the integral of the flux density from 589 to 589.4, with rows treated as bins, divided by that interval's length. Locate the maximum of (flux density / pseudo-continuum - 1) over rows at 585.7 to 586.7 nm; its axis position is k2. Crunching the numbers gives 586.587 nm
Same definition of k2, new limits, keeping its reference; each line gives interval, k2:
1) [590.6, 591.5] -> 590.653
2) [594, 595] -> 594.337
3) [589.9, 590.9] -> 590.517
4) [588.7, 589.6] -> 588.752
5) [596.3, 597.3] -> 597.217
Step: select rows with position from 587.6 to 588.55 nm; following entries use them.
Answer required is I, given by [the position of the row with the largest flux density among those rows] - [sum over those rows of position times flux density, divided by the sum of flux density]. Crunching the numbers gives -0.27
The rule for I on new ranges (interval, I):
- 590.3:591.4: -0.34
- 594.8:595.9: -0.47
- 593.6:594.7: 0.20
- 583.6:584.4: 0.33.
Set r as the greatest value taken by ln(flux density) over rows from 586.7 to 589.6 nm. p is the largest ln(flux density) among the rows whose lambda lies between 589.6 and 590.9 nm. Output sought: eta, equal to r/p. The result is 1.01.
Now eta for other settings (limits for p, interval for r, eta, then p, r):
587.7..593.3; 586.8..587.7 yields 0.99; 3.35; 3.32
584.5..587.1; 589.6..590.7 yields 0.99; 3.33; 3.30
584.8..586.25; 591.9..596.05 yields 1.01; 3.31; 3.35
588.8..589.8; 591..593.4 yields 1.09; 3.08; 3.35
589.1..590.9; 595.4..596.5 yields 1.00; 3.30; 3.29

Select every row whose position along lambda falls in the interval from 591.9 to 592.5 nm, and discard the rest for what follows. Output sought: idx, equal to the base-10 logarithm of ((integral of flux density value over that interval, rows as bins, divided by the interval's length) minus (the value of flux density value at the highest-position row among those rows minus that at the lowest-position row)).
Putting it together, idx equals 1.45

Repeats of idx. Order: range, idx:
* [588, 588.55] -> 1.42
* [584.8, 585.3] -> 1.45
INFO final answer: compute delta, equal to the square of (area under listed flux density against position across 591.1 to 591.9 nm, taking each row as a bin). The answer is 446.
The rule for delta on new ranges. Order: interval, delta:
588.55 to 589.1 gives 145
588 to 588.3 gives 60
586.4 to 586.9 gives 182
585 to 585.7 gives 331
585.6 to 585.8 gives 26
